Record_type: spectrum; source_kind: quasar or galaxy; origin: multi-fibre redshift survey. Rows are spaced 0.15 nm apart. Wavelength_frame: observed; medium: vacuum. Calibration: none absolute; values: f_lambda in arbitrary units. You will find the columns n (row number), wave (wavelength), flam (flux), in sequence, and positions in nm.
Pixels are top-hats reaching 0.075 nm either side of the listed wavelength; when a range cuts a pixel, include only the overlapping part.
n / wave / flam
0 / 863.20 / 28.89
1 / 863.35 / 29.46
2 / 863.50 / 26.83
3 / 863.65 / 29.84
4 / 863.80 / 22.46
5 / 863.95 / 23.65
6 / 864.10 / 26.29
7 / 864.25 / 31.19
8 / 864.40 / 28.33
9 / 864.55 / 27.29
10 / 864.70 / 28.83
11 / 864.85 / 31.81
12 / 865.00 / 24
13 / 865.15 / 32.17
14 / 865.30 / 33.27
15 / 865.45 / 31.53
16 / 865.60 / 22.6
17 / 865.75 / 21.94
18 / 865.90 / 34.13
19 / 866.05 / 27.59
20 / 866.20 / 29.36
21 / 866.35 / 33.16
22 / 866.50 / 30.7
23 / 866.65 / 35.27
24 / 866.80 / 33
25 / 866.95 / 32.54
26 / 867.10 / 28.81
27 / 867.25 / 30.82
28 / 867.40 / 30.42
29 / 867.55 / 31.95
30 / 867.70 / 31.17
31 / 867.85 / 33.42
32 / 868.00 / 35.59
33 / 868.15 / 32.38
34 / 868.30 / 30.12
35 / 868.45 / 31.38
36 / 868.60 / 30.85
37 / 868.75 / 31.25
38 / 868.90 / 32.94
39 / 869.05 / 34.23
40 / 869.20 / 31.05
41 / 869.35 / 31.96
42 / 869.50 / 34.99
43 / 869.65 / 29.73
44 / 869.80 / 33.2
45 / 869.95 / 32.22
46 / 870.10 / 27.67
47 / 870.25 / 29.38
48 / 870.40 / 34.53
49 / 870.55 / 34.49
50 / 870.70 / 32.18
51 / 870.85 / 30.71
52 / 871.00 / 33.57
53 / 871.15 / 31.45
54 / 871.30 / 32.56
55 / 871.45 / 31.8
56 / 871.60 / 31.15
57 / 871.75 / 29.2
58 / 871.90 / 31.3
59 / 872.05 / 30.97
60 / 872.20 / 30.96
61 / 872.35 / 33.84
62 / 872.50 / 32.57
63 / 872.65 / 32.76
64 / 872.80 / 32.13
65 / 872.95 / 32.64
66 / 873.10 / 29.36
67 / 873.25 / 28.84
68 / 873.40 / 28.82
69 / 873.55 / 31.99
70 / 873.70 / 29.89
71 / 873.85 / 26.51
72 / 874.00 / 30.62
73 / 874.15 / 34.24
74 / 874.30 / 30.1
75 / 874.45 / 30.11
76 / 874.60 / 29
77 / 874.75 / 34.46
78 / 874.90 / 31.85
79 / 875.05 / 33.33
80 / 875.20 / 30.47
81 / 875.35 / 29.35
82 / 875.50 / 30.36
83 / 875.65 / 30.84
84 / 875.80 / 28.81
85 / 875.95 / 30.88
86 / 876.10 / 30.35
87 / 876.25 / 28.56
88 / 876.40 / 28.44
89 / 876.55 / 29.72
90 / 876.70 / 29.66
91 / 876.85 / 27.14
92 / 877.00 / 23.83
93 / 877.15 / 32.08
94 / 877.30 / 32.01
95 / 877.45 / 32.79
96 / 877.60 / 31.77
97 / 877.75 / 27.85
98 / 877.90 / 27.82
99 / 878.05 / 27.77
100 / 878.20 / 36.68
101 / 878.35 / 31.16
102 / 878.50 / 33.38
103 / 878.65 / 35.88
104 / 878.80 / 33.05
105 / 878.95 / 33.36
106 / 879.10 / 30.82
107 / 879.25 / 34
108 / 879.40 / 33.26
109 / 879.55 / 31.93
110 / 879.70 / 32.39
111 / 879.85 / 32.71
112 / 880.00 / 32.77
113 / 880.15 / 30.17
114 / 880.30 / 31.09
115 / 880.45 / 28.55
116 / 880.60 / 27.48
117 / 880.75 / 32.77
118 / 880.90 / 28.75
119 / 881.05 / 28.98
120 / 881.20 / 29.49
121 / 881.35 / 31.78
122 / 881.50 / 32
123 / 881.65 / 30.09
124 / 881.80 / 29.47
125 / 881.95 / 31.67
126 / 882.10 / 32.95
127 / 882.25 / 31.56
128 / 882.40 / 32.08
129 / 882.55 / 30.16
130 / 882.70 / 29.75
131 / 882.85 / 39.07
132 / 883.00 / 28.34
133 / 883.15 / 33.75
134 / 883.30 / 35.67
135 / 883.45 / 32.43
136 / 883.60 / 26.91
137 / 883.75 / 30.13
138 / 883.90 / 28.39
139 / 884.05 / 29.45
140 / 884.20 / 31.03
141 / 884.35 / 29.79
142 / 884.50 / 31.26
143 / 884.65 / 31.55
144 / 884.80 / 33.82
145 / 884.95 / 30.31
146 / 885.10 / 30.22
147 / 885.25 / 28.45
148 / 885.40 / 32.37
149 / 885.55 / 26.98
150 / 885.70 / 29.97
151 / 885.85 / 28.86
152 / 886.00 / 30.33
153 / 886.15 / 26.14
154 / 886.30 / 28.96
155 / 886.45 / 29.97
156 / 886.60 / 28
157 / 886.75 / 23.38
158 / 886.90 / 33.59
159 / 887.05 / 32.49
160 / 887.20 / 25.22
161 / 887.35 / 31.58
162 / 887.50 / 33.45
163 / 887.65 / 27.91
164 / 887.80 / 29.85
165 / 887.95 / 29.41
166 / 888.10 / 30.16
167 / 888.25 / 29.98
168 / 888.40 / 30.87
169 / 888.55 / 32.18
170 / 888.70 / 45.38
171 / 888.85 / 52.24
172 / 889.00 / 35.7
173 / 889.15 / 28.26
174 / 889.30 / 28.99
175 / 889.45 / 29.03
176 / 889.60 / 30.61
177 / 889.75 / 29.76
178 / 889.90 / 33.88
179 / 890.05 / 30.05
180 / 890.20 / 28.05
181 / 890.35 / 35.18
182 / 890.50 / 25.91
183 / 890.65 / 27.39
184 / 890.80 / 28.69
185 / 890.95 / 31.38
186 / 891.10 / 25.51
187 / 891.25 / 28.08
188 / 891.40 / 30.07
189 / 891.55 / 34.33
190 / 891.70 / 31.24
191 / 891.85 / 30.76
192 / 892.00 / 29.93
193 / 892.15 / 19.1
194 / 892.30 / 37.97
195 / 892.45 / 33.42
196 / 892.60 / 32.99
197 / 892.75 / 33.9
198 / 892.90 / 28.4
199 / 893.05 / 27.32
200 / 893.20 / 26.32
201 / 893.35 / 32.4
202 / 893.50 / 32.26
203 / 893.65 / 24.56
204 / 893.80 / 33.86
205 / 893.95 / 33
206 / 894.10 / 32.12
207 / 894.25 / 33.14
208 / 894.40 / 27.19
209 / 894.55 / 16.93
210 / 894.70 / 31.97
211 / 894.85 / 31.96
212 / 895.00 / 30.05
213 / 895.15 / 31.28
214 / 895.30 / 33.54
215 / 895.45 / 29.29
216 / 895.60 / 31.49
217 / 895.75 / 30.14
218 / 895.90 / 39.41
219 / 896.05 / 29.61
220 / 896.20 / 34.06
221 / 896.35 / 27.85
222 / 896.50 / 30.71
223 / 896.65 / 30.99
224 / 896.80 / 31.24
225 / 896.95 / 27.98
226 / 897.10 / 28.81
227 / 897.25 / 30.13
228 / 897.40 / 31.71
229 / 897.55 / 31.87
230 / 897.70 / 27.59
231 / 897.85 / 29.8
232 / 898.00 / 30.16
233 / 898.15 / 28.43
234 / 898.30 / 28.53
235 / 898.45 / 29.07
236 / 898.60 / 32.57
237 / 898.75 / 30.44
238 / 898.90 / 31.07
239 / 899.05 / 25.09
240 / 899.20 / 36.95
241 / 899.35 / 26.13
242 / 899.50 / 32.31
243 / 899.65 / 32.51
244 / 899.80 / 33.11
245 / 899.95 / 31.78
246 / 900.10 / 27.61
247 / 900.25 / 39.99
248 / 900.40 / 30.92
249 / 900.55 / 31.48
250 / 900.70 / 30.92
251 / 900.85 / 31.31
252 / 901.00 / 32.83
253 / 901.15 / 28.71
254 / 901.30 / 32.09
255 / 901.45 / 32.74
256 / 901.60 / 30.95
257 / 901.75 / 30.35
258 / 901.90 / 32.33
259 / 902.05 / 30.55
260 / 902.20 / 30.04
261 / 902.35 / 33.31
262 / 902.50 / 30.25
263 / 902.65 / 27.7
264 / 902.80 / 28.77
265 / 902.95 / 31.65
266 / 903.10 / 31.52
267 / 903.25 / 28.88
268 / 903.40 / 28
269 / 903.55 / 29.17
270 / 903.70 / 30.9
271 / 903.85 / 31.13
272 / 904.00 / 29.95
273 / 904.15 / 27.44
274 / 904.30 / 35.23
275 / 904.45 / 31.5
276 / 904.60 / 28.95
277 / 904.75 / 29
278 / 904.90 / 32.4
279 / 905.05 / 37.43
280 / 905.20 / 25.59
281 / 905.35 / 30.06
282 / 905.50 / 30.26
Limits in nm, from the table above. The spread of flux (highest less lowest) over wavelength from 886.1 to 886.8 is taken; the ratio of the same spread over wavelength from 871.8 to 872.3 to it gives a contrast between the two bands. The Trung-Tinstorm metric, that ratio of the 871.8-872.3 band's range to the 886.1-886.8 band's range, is 0.1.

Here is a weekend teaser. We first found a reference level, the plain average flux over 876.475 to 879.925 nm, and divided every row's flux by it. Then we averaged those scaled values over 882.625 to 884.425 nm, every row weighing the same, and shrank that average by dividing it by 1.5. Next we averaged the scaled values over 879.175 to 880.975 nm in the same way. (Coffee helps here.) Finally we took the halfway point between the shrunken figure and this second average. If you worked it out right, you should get 0.832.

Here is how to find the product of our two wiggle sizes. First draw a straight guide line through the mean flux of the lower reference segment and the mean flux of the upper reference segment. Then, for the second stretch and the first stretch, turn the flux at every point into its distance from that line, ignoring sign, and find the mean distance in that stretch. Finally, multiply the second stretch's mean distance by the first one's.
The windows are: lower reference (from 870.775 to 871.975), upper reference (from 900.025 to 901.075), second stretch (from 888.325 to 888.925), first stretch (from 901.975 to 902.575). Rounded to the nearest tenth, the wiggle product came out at 15.1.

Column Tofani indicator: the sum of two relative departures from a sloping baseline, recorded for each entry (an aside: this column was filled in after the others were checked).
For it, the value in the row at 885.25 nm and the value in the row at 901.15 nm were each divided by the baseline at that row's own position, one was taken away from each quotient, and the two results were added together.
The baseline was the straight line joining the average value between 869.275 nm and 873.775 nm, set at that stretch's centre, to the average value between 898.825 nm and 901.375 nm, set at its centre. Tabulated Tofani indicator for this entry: -0.18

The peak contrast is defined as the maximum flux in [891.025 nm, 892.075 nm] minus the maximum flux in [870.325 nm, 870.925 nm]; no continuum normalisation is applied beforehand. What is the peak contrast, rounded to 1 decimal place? -0.2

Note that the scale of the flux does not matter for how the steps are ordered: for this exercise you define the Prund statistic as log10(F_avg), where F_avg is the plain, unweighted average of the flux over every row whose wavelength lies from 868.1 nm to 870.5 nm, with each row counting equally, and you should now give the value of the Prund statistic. 1.50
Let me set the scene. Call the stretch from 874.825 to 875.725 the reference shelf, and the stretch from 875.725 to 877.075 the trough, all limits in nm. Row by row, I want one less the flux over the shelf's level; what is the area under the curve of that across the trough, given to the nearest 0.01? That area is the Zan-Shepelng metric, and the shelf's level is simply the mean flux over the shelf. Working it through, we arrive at 0.11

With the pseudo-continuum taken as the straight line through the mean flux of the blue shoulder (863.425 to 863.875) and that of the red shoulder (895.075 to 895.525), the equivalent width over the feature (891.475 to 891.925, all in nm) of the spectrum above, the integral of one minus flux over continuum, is -0.019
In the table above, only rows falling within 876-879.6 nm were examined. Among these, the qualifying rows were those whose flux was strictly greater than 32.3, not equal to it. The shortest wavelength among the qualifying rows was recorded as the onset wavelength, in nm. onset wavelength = 877.45 nm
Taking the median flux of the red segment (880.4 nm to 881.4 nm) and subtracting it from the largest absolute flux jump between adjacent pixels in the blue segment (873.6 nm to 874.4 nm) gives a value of -25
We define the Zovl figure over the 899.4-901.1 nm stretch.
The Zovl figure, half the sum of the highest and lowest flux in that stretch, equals 34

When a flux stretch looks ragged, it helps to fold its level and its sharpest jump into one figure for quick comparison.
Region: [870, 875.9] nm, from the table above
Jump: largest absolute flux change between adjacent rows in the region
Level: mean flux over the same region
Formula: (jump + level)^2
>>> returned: 1340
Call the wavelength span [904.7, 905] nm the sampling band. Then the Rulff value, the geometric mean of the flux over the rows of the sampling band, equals 30.7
